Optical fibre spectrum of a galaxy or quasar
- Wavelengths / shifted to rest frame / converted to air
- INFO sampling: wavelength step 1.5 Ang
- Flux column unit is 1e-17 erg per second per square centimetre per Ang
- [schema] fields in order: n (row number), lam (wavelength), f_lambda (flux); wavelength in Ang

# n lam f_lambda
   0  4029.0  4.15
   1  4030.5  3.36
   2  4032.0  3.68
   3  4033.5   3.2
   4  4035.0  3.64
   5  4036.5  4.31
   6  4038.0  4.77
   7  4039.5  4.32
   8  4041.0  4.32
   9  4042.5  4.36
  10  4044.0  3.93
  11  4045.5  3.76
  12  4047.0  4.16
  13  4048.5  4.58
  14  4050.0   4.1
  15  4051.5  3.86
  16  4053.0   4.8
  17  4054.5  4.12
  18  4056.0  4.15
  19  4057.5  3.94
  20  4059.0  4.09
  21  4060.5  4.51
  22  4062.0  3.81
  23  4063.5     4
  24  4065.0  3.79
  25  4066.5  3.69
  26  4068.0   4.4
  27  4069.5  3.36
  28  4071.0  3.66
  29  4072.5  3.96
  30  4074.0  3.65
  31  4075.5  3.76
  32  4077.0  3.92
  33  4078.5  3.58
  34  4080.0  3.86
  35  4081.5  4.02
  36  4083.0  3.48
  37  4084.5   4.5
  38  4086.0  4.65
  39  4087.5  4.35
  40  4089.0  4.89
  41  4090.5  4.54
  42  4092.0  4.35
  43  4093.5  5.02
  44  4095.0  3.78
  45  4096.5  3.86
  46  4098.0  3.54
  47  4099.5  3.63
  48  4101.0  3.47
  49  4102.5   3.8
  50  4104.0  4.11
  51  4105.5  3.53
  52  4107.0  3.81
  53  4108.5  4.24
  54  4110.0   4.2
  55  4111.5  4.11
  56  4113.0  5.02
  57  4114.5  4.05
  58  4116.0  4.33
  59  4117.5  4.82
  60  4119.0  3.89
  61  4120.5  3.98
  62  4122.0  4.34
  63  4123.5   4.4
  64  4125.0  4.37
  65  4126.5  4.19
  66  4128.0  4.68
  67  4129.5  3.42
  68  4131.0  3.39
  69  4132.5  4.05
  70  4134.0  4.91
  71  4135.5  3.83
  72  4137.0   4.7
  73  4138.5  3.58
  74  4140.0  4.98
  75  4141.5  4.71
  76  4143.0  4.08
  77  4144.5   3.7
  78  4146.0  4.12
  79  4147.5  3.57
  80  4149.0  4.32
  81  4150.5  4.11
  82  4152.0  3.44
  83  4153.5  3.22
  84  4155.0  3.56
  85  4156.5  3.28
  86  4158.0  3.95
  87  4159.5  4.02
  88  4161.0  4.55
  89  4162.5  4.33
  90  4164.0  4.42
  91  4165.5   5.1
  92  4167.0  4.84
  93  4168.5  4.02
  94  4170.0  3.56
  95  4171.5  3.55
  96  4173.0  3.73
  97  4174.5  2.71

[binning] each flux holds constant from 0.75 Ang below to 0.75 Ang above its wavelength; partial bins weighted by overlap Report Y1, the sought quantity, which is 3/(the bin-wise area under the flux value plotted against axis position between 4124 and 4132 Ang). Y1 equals 0.093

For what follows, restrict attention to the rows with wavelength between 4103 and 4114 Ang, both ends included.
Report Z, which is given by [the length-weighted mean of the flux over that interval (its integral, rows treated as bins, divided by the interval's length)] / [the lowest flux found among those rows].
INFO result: 1.17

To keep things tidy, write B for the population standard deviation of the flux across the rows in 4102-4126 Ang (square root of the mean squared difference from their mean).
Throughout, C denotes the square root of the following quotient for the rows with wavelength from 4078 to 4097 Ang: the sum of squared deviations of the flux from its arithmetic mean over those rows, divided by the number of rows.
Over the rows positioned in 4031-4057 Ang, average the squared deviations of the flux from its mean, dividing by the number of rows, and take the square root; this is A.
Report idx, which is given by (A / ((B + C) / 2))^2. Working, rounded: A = 0.40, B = 0.363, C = 0.48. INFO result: 0.93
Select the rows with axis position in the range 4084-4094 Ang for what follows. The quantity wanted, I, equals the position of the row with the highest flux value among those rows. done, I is 4093.5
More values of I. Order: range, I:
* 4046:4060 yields 4053.0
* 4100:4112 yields 4108.5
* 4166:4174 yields 4167.0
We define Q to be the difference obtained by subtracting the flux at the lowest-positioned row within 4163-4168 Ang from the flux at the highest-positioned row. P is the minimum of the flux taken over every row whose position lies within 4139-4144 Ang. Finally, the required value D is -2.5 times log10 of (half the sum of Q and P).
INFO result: -0.880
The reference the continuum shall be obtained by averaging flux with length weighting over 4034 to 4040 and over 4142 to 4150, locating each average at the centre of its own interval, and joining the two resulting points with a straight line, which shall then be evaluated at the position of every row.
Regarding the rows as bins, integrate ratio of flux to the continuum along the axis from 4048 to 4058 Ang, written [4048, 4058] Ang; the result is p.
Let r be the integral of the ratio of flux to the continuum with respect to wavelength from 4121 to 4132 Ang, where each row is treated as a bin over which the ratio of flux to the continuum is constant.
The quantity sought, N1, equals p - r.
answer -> -1.1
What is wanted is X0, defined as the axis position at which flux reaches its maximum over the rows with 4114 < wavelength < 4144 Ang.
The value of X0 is 4140.0 Ang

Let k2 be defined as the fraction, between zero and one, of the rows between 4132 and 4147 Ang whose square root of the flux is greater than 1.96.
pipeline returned 0.7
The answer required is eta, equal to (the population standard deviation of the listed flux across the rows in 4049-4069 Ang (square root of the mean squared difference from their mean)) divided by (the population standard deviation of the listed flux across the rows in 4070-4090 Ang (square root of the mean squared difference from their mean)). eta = 0.71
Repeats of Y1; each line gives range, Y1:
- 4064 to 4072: 0.099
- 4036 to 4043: 0.097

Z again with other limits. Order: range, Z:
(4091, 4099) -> 1.16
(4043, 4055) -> 1.11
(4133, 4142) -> 1.24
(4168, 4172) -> 1.04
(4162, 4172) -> 1.20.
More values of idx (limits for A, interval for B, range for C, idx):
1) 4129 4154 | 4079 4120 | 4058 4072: 1.82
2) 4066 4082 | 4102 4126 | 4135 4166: 0.34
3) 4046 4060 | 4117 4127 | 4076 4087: 0.67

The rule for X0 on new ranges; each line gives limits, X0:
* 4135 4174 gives 4165.5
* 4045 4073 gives 4053.0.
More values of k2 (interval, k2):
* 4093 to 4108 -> 0.3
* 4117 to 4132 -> 0.8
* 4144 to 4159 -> 0.4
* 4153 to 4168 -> 0.7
